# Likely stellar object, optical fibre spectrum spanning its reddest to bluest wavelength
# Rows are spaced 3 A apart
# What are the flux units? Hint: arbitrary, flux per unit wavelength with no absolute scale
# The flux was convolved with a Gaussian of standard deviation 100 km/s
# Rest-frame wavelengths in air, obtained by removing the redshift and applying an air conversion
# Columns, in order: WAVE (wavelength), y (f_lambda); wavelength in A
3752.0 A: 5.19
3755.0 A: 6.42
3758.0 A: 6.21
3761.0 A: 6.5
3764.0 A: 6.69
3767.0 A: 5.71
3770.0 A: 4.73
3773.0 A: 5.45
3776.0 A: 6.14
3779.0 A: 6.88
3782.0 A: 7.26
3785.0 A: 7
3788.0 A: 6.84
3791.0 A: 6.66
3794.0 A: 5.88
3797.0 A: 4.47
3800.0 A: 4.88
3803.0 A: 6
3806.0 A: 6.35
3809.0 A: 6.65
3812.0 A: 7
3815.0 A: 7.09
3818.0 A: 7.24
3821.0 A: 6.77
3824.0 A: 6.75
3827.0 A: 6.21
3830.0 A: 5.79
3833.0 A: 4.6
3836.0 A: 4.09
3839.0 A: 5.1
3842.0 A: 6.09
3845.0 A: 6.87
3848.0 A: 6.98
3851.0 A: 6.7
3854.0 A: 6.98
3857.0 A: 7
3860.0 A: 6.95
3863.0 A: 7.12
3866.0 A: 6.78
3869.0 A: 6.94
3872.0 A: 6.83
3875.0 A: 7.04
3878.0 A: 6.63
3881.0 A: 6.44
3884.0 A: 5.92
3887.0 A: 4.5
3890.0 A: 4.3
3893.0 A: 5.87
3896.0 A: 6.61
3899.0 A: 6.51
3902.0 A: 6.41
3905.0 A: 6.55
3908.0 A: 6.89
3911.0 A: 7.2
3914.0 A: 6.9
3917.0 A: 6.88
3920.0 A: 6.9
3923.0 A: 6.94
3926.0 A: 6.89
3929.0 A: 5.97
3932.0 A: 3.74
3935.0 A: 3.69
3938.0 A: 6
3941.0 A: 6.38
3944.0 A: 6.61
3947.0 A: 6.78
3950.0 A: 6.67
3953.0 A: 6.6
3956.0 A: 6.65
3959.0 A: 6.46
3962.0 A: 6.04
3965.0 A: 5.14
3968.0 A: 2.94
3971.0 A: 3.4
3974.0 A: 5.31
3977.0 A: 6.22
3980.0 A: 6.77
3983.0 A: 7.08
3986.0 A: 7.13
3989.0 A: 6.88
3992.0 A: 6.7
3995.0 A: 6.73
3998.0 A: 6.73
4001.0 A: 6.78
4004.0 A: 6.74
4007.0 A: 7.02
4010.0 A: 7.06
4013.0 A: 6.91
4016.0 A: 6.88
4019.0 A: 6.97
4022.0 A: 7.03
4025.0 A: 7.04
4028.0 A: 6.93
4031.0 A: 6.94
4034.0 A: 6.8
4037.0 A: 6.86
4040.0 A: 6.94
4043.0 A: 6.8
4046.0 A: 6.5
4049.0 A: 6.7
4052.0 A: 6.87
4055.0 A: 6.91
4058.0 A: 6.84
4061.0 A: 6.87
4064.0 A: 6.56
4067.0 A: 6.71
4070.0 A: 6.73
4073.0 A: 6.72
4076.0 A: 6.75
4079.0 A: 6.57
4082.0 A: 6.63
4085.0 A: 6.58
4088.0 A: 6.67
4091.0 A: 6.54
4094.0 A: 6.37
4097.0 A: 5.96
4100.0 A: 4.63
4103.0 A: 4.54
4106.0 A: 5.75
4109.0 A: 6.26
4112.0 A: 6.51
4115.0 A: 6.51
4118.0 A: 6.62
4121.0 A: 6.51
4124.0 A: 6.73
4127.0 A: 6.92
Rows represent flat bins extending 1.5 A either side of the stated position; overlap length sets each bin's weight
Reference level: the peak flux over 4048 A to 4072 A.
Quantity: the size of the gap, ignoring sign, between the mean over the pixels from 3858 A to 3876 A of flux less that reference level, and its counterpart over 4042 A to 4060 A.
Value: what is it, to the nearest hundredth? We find 0.17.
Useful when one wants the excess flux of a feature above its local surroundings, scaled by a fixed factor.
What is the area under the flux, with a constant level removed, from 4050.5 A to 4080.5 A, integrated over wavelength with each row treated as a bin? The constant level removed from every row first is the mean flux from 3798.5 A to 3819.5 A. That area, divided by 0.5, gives 18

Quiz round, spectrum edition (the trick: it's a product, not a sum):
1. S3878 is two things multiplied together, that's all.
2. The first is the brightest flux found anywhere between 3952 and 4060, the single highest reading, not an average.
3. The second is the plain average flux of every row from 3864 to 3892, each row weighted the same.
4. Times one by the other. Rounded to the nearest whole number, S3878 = 44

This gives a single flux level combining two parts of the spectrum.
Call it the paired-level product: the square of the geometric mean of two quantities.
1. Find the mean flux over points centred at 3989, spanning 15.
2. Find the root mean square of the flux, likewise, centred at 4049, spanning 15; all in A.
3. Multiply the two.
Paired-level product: 47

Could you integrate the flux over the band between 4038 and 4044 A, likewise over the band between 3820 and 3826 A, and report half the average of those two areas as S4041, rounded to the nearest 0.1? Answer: 20.4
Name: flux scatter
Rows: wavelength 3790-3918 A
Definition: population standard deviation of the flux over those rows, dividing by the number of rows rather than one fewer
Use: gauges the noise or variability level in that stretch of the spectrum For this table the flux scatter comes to 0.9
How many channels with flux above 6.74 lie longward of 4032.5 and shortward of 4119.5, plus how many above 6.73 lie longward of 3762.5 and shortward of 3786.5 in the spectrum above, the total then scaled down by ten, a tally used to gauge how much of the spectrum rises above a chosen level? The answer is 1.20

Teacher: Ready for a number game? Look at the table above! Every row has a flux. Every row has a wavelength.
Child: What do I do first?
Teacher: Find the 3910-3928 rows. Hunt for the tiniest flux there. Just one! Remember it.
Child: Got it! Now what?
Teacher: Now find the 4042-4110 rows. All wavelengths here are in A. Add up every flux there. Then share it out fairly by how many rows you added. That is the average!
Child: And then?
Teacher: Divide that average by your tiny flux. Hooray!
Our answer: 0.93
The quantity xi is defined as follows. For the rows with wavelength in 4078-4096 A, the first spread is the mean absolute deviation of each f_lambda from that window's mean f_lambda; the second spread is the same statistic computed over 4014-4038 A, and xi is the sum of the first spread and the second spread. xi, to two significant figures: 0.13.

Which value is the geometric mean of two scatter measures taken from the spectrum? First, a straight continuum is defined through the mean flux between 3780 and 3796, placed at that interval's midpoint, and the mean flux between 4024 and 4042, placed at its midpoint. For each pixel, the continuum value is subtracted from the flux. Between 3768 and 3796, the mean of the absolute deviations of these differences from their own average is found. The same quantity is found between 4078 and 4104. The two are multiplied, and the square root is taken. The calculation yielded 0.68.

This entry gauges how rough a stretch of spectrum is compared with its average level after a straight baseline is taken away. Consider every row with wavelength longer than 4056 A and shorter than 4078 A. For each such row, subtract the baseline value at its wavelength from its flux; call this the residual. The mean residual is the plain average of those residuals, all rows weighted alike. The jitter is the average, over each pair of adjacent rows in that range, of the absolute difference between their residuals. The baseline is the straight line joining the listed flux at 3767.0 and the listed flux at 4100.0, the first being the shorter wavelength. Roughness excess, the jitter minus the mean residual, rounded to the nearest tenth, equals -1.9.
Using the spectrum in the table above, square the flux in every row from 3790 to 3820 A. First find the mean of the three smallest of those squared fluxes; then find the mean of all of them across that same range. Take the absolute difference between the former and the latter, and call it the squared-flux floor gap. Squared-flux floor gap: 13.4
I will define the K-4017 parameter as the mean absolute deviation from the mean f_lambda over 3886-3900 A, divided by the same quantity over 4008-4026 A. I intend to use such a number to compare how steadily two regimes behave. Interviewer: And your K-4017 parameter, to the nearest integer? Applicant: 15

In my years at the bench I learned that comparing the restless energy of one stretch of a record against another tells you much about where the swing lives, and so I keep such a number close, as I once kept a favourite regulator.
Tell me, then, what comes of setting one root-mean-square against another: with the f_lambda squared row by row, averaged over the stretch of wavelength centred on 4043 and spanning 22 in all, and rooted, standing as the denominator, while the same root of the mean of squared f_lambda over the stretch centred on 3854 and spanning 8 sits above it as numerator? 1.02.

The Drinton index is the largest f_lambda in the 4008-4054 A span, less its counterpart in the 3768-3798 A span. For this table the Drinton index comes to -0.20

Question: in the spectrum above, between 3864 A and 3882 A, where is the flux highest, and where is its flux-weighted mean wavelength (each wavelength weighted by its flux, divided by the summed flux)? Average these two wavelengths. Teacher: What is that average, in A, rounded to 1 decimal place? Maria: 3874.2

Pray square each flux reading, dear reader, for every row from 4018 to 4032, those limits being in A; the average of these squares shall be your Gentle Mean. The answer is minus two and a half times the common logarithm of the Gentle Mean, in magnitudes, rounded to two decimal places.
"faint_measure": -4.22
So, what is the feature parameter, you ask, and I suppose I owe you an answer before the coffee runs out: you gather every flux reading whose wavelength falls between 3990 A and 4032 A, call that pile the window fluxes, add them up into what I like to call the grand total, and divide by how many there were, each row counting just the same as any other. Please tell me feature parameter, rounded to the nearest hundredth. 6.89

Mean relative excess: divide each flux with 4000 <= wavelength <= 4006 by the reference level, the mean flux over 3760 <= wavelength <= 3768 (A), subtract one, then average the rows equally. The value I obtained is 0.07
